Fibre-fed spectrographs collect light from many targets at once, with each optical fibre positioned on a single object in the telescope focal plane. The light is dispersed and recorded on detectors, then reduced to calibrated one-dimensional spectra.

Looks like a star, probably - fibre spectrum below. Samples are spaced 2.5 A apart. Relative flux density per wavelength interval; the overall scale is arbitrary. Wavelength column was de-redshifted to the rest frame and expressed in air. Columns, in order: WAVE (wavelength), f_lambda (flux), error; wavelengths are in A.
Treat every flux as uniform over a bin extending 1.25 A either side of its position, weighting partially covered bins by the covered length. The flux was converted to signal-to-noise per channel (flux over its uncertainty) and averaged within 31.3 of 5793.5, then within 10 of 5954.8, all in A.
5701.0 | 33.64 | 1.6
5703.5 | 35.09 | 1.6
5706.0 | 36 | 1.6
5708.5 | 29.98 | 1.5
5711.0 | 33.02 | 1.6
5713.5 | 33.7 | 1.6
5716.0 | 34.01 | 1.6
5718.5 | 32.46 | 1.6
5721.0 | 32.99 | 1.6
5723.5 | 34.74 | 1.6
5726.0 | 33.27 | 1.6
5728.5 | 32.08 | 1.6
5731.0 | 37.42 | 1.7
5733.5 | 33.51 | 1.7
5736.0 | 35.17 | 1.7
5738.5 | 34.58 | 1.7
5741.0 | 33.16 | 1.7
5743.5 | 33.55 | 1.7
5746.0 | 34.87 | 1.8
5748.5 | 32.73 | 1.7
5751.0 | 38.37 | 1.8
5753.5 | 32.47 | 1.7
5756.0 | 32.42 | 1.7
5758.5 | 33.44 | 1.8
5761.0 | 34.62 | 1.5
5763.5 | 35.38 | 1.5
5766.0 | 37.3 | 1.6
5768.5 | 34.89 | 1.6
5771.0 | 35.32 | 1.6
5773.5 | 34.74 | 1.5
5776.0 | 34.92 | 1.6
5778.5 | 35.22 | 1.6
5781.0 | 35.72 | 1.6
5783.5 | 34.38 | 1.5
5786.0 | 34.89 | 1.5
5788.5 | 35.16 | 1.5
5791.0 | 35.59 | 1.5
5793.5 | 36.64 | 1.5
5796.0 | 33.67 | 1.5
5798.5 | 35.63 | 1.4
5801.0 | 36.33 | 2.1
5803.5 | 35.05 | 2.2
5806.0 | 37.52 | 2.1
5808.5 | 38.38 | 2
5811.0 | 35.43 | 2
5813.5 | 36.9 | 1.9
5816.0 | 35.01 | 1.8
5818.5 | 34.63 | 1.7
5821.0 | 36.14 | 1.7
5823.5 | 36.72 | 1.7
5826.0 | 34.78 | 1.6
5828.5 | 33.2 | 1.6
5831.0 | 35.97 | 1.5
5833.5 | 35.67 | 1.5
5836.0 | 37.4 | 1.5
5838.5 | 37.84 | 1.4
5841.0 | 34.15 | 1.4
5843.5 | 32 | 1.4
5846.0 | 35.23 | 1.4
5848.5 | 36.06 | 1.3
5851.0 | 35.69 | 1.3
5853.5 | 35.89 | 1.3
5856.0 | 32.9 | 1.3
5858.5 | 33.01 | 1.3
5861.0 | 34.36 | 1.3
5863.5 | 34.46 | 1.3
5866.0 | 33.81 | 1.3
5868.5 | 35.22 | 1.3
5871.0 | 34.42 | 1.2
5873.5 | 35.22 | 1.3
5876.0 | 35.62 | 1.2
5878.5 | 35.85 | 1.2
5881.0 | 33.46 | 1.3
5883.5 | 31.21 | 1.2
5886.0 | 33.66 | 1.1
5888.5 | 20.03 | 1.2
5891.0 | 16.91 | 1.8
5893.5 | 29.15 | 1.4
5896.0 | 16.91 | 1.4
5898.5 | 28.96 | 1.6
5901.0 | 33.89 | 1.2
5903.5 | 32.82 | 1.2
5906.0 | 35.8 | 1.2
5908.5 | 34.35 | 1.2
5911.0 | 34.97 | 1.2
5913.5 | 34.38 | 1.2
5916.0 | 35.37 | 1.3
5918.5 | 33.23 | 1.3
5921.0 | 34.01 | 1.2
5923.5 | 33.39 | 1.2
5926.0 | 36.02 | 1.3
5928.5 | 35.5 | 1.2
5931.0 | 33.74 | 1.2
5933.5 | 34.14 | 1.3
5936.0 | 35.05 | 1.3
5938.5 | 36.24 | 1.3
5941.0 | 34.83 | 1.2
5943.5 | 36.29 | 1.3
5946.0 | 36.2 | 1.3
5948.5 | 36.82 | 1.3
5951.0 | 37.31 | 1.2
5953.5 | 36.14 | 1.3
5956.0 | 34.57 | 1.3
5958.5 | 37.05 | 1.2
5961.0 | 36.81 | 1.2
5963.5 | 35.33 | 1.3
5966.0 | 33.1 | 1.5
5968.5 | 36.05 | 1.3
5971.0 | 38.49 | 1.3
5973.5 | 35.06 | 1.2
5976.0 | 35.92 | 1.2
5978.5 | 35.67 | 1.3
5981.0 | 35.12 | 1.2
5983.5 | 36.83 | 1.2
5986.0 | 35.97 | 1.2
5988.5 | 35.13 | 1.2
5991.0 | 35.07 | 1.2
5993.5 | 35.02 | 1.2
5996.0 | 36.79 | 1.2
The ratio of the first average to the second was 0.74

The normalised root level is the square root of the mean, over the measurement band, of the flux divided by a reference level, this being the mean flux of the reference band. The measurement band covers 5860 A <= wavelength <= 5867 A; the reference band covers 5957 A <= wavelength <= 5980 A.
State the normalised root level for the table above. 0.98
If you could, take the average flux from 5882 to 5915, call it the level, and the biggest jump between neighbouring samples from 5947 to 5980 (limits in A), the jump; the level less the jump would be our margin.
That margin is 26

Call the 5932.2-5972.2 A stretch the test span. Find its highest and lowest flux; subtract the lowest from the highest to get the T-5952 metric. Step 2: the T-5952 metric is 5.4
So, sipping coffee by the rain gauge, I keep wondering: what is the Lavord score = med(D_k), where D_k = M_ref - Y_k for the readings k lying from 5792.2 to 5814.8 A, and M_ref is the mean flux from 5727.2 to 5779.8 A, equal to -1.8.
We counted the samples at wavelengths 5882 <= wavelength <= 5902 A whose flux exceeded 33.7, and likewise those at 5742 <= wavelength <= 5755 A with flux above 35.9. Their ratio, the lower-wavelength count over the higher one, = 1.00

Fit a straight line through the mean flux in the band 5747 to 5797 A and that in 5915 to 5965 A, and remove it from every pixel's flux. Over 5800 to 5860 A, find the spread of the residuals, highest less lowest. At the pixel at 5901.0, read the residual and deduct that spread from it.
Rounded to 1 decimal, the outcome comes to -7.9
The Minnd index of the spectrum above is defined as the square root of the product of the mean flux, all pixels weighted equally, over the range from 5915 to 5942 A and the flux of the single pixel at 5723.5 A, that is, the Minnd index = 34.7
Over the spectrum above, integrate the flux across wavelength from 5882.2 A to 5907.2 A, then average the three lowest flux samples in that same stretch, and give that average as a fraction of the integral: 0.026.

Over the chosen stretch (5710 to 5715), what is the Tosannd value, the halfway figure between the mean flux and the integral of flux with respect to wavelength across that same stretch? 100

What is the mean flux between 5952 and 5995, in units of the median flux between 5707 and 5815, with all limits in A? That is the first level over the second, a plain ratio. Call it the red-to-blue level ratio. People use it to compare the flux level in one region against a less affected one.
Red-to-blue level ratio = 1.02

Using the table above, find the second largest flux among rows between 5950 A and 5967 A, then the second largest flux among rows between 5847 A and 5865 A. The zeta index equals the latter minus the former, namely -1.2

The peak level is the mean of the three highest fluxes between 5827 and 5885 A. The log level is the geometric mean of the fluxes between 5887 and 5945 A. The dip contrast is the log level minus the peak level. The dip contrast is -6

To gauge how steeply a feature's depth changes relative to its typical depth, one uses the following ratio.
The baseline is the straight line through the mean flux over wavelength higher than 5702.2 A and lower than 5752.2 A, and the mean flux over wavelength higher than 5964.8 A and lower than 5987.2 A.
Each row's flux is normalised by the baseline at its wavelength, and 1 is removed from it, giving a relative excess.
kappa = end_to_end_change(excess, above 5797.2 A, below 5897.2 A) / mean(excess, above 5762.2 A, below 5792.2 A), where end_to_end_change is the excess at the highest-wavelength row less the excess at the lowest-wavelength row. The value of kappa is -21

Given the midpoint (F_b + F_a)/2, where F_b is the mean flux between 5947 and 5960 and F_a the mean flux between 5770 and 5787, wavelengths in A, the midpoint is 35.7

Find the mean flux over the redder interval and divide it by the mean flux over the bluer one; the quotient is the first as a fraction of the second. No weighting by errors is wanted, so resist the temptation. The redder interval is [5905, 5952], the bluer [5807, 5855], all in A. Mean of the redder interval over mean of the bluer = 0.99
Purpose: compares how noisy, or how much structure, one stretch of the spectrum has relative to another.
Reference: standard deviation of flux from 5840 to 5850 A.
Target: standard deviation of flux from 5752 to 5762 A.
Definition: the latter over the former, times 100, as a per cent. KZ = 59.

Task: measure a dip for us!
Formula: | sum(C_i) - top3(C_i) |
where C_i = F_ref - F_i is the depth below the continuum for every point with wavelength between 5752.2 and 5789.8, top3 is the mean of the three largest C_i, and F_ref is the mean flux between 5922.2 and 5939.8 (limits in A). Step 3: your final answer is 0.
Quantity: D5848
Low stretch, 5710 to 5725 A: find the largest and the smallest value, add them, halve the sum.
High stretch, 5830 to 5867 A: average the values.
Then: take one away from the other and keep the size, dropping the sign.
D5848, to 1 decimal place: 1.4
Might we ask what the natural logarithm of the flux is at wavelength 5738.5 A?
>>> 3.54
